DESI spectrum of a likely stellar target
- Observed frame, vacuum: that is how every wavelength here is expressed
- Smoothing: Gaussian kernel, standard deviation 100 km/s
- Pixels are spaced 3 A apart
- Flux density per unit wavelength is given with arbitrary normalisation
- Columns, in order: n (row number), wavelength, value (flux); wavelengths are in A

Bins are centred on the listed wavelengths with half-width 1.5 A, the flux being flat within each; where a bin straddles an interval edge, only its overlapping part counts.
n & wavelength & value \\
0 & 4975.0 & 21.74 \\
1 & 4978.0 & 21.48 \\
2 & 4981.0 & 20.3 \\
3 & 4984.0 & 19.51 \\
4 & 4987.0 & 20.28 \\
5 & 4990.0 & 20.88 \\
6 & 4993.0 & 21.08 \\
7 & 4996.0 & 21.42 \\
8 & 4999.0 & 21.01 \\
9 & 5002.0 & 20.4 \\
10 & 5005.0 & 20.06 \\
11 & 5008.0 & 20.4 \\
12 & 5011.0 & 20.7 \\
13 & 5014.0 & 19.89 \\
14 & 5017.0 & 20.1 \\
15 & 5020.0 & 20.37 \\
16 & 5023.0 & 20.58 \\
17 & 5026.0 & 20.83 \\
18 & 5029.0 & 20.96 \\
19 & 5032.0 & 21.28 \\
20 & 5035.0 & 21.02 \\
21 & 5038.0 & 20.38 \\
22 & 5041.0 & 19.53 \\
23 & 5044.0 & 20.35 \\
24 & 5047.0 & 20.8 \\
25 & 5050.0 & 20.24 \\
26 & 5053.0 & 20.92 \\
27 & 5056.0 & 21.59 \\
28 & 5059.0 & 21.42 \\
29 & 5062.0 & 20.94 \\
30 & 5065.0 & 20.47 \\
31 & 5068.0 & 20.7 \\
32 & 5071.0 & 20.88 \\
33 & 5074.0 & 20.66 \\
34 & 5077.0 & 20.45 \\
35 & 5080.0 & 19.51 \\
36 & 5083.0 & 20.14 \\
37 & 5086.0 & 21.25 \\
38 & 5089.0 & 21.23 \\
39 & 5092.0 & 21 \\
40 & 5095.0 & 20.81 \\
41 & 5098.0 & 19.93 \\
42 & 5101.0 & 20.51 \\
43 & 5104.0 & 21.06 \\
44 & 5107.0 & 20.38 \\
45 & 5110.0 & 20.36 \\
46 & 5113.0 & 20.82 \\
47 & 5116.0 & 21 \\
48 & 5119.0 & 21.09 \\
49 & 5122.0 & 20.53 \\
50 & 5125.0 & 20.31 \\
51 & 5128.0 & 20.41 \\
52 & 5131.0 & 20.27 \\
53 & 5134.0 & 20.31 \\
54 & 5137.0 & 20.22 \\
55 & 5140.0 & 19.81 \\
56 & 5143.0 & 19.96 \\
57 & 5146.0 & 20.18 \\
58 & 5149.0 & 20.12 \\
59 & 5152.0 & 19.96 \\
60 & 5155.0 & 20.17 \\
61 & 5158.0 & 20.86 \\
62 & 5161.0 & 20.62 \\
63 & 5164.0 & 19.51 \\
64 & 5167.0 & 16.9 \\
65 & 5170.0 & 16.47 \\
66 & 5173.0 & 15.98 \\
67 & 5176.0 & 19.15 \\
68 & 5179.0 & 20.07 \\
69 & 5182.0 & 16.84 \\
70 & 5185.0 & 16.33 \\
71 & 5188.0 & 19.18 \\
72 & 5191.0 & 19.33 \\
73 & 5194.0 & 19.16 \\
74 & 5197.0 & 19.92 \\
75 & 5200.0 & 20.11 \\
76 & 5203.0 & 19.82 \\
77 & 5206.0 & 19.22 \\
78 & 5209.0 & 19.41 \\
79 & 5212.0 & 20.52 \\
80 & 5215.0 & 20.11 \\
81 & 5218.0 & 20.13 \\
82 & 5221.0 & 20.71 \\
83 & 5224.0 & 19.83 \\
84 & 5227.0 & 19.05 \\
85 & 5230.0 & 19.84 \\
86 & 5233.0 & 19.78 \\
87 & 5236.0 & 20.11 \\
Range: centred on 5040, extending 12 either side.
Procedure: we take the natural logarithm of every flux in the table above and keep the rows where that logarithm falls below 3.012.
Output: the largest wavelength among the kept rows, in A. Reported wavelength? 5050.0 A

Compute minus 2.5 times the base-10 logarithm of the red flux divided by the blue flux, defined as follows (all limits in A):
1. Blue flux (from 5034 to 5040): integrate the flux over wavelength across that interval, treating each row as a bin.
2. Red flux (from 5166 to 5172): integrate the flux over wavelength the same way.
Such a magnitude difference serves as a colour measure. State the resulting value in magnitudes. 0.23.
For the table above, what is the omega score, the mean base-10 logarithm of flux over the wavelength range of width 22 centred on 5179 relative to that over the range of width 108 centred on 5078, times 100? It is 94.8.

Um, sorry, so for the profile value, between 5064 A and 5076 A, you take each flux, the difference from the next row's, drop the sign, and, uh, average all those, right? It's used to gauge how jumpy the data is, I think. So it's 0.21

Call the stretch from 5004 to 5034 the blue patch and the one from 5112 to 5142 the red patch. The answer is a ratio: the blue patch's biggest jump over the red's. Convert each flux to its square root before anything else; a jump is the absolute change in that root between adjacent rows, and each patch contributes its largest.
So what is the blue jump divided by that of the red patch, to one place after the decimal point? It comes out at 1.5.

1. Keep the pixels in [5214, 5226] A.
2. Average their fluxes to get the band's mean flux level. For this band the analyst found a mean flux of 20.2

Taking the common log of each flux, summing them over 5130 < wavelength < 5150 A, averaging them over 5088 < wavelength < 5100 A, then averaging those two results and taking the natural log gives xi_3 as 1.7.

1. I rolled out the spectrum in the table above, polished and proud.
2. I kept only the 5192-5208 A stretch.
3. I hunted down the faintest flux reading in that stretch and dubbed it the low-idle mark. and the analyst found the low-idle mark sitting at 19.16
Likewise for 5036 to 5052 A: 19.53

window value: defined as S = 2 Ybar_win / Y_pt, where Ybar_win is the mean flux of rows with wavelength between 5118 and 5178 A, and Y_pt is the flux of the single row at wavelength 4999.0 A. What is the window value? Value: 1.87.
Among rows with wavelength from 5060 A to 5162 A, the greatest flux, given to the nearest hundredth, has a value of 21.25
